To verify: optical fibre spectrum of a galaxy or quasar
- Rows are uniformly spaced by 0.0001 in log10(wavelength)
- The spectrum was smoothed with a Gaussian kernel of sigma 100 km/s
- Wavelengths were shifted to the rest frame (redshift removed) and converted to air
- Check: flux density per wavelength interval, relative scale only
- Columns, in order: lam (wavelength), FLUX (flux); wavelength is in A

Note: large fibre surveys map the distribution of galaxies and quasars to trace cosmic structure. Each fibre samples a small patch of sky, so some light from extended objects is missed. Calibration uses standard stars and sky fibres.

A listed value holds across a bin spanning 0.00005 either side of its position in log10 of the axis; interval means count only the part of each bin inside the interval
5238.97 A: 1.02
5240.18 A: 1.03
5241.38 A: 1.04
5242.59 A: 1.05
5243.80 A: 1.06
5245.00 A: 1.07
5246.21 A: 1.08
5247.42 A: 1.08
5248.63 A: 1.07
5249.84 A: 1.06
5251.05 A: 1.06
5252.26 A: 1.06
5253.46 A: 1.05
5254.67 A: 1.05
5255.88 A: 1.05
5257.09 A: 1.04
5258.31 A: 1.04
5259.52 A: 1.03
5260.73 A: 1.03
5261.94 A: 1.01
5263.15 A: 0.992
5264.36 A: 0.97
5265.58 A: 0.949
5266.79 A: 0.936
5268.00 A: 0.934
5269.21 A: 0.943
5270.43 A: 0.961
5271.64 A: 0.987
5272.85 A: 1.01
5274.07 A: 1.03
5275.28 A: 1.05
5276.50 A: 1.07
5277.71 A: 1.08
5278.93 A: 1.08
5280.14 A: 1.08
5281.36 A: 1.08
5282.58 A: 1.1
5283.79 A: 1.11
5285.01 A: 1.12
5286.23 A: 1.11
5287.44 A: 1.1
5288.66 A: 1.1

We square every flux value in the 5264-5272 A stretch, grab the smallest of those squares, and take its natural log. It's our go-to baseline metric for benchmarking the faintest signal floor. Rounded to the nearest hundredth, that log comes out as -0.14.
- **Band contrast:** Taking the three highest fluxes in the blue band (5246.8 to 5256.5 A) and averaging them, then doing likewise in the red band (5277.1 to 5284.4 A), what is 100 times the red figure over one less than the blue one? 1567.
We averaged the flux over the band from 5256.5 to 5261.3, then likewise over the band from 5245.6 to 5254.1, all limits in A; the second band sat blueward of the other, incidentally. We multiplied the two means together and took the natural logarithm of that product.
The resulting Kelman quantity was 0.10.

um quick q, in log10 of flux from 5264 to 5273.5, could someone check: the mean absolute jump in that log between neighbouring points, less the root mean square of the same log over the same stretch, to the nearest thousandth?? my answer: -0.013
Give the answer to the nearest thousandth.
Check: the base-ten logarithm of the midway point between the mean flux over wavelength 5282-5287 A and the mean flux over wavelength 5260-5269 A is 0.018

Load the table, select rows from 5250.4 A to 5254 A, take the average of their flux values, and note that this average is 1.06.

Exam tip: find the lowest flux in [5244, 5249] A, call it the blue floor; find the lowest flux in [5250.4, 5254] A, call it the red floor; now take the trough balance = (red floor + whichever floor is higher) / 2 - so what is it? 1.06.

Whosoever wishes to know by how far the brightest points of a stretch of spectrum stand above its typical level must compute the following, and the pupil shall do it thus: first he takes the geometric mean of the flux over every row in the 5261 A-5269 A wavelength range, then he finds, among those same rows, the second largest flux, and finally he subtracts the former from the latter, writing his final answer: 0.027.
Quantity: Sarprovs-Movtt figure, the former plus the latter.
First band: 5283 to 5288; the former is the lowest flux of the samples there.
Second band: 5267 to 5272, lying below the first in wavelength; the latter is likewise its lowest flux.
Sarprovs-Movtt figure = 2.03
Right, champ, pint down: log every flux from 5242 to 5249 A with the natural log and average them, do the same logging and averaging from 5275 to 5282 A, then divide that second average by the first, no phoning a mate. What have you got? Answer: 1.1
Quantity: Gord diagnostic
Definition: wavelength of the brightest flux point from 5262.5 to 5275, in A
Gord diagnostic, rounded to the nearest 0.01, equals 5274.07 A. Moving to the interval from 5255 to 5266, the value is 5255.88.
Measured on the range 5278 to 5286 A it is 5285.01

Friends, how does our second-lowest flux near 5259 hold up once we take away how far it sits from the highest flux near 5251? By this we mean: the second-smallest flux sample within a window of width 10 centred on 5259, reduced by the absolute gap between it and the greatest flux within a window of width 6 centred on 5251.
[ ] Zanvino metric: 0.95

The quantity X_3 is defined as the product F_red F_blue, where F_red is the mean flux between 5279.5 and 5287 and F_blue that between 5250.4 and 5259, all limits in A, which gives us 1.16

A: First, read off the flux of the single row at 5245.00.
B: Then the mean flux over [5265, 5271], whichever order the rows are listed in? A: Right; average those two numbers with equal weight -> 1.01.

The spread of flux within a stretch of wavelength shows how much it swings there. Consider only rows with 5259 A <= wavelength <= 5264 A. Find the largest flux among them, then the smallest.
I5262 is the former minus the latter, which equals 0.038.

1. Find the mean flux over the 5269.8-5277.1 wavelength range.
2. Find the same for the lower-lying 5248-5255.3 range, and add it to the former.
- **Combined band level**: 2.08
